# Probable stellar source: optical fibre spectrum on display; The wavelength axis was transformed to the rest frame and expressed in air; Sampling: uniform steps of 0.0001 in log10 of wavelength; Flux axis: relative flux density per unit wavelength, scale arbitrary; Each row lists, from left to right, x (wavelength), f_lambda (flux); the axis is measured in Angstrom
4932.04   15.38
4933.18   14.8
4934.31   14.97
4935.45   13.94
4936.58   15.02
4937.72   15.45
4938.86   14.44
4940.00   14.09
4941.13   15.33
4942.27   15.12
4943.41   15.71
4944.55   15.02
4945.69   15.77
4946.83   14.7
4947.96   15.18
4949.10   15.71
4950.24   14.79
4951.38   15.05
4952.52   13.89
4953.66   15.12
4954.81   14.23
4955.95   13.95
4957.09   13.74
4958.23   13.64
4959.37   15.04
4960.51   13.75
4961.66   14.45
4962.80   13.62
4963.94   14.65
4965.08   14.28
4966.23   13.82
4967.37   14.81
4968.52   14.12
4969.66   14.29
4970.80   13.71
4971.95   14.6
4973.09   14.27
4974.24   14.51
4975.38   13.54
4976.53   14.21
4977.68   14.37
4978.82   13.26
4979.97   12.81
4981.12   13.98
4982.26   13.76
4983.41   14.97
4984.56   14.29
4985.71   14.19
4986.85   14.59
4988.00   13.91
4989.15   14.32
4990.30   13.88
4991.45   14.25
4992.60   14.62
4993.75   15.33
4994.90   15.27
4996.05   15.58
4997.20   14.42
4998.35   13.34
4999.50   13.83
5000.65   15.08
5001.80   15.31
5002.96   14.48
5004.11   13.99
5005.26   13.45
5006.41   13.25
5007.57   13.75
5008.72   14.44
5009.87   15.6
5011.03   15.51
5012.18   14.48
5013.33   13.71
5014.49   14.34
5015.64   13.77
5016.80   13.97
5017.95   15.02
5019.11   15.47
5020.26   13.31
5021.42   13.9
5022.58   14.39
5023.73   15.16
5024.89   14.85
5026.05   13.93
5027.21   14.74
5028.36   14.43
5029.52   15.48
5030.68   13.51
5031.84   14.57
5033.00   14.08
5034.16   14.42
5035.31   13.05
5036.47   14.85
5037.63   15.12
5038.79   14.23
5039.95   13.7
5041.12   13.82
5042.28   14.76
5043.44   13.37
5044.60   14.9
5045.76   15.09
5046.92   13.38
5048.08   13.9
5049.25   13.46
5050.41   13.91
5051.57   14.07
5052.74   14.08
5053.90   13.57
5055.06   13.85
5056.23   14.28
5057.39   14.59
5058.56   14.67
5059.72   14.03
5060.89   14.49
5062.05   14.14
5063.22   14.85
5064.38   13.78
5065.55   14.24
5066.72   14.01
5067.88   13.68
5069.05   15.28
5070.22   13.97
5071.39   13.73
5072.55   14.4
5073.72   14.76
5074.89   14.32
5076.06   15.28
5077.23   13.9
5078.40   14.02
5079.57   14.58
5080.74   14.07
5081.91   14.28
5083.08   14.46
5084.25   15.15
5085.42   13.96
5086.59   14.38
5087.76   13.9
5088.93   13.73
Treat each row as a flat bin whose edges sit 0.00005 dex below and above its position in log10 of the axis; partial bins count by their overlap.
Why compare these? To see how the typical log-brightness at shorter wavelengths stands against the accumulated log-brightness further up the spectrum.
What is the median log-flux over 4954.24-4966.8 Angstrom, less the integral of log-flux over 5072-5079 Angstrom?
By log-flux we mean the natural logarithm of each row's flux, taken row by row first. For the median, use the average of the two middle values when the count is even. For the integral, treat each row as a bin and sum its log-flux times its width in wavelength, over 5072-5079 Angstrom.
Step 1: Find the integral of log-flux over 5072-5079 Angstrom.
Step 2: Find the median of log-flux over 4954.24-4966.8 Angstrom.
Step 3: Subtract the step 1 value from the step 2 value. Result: -16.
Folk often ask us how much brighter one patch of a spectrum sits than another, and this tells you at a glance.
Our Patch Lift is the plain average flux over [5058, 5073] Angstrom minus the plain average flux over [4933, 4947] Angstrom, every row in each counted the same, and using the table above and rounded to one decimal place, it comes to -0.7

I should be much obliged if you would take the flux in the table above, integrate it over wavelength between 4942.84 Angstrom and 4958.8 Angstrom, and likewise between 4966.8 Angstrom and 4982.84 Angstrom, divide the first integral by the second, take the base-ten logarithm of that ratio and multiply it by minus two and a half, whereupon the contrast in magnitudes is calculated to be -0.050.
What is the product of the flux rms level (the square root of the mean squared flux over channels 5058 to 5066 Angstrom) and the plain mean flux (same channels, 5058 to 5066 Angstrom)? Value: 205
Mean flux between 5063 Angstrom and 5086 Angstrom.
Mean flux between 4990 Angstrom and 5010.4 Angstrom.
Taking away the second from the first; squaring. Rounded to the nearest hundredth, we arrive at 0.01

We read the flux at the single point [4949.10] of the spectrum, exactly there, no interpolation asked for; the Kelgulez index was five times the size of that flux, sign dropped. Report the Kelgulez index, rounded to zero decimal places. 79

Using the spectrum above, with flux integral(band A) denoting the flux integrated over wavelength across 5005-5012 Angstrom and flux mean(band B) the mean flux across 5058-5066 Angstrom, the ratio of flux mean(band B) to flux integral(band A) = 0.14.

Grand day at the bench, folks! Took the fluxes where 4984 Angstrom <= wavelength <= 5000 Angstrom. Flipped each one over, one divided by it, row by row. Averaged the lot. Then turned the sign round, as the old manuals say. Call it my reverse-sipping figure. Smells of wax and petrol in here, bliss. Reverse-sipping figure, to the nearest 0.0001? -0.0695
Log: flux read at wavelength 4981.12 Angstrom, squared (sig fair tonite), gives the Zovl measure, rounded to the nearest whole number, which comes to 195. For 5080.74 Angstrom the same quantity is 198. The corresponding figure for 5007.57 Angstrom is 189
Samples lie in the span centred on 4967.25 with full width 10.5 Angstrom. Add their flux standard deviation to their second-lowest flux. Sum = 14.1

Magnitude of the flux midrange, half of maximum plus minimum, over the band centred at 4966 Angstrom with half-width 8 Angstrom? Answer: -2.891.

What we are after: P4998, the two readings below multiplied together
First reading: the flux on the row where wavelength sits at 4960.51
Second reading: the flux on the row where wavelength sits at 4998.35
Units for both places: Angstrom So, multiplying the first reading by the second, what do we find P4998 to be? 183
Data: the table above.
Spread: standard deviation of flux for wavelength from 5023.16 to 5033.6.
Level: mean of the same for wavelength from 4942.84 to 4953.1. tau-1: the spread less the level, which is -14.5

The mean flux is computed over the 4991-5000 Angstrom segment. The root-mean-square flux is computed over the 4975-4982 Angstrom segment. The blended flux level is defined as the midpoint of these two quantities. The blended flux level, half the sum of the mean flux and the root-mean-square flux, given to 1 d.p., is 14.1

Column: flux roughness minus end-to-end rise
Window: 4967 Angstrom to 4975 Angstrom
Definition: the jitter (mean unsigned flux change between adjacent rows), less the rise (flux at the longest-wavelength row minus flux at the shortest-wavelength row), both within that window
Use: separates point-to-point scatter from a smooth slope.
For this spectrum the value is 0.78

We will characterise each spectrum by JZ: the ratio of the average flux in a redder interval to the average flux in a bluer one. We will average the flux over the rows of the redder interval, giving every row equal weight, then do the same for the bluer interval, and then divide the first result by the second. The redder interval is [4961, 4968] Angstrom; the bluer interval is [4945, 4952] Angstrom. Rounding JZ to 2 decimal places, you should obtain 0.94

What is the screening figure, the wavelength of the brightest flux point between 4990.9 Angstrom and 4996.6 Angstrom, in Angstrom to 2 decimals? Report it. 4996.05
